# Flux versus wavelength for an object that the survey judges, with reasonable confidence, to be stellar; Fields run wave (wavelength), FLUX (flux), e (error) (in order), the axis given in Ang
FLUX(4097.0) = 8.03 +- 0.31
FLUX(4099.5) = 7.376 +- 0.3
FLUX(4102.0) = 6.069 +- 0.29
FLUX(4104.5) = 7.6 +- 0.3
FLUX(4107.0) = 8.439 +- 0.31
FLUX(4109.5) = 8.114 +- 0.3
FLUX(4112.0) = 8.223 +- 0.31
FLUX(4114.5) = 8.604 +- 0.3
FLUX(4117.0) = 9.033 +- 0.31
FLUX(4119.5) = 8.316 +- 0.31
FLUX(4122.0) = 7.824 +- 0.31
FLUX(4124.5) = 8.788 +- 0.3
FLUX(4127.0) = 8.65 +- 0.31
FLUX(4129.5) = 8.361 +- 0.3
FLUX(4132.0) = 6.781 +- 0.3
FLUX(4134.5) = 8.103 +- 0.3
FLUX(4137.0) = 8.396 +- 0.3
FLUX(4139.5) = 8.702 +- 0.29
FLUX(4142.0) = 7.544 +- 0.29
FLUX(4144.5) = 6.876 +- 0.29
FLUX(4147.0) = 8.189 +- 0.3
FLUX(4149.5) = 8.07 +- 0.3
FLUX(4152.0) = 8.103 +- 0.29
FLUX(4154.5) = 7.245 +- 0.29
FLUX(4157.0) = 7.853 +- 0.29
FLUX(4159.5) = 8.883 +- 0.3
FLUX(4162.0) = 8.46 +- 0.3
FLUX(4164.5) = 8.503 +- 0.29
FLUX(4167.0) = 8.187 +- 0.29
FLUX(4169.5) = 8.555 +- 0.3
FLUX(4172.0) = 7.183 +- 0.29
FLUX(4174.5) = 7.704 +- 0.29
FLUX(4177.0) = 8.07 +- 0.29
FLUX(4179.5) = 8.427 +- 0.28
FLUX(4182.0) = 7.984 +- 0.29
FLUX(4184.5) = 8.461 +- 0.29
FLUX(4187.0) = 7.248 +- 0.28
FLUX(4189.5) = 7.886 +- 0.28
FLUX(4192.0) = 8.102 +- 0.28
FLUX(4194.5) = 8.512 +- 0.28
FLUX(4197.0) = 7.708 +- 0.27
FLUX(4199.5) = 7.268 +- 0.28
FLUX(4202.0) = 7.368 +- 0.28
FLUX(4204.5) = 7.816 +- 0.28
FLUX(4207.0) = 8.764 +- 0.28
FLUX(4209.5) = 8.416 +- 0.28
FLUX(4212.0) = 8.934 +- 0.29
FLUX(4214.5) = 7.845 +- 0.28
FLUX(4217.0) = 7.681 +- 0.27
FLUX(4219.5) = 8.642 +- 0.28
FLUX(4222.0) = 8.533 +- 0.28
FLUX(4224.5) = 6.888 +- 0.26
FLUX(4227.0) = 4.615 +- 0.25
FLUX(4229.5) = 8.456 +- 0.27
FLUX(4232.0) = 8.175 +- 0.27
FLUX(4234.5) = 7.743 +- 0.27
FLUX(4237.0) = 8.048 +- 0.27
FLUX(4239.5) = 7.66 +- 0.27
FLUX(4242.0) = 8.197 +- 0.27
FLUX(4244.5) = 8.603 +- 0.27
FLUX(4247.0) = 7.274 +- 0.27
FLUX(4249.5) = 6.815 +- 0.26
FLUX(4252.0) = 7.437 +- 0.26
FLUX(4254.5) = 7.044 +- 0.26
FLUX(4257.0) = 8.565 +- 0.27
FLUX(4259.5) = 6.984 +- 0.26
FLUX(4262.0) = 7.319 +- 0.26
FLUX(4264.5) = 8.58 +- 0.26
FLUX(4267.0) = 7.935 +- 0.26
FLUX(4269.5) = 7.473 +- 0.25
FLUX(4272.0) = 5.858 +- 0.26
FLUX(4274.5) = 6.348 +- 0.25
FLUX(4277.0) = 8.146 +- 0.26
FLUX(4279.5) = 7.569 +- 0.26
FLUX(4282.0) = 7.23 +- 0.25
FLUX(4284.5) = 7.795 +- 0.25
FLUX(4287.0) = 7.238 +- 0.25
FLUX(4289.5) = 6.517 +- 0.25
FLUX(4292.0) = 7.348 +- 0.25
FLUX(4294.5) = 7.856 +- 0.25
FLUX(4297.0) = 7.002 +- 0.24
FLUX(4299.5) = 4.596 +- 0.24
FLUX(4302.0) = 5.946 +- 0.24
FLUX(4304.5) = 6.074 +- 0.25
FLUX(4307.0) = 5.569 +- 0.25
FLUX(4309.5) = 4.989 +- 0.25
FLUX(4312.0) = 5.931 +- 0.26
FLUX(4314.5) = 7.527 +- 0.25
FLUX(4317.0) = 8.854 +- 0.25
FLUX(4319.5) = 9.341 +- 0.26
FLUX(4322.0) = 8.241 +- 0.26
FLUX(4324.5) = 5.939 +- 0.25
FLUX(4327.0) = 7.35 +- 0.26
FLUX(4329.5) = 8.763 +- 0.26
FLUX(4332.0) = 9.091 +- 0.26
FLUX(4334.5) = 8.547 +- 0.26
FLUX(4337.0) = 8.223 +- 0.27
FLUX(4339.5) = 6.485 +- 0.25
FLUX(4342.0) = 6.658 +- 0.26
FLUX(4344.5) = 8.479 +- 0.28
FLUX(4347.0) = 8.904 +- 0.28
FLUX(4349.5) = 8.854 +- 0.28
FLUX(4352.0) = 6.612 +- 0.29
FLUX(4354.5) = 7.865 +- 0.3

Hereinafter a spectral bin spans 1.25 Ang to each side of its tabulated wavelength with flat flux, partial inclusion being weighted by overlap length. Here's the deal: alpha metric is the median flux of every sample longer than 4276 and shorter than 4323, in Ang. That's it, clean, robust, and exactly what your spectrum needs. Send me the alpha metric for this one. 7.24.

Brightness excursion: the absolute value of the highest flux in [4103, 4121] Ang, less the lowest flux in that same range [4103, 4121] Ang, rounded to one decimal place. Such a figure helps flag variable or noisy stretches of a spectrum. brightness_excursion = 1.4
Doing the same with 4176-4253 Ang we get 4.3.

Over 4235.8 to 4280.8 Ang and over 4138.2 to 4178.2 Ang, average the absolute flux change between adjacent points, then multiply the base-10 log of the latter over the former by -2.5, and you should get 0.35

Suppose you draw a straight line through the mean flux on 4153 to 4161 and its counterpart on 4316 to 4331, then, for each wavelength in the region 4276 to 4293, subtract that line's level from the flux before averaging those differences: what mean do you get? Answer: -0.7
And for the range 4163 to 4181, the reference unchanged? 0.1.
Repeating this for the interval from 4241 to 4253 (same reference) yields -0.4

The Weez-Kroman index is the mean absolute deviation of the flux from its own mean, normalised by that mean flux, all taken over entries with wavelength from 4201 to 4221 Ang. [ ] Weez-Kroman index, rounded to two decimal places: 0.06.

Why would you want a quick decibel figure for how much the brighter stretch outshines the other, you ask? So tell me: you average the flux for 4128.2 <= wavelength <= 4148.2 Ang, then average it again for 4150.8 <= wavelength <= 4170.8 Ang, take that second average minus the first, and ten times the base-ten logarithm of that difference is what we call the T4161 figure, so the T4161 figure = -4.5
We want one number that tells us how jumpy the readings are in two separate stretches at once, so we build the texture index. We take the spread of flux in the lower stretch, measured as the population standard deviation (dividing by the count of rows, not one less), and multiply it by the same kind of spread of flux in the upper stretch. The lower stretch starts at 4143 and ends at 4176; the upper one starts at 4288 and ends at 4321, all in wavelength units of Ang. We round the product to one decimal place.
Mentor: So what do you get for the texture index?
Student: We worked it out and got 0.8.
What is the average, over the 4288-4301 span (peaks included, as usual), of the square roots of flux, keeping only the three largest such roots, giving 2.72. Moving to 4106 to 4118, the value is 2.95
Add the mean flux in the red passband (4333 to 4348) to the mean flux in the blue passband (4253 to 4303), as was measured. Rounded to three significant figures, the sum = 15.1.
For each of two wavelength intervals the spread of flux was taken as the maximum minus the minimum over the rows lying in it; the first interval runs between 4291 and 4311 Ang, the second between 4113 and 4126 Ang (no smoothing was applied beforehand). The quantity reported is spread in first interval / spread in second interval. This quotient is 2.70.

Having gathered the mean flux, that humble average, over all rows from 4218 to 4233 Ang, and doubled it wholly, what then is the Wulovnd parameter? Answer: 15.1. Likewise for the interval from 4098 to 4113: 15.3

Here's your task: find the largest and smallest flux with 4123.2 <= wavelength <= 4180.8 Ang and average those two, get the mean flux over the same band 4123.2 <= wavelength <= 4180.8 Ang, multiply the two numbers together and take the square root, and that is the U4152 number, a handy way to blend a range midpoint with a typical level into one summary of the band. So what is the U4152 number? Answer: 7.95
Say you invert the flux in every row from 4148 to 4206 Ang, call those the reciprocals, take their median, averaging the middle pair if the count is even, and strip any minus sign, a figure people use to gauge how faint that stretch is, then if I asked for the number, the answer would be 0.124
